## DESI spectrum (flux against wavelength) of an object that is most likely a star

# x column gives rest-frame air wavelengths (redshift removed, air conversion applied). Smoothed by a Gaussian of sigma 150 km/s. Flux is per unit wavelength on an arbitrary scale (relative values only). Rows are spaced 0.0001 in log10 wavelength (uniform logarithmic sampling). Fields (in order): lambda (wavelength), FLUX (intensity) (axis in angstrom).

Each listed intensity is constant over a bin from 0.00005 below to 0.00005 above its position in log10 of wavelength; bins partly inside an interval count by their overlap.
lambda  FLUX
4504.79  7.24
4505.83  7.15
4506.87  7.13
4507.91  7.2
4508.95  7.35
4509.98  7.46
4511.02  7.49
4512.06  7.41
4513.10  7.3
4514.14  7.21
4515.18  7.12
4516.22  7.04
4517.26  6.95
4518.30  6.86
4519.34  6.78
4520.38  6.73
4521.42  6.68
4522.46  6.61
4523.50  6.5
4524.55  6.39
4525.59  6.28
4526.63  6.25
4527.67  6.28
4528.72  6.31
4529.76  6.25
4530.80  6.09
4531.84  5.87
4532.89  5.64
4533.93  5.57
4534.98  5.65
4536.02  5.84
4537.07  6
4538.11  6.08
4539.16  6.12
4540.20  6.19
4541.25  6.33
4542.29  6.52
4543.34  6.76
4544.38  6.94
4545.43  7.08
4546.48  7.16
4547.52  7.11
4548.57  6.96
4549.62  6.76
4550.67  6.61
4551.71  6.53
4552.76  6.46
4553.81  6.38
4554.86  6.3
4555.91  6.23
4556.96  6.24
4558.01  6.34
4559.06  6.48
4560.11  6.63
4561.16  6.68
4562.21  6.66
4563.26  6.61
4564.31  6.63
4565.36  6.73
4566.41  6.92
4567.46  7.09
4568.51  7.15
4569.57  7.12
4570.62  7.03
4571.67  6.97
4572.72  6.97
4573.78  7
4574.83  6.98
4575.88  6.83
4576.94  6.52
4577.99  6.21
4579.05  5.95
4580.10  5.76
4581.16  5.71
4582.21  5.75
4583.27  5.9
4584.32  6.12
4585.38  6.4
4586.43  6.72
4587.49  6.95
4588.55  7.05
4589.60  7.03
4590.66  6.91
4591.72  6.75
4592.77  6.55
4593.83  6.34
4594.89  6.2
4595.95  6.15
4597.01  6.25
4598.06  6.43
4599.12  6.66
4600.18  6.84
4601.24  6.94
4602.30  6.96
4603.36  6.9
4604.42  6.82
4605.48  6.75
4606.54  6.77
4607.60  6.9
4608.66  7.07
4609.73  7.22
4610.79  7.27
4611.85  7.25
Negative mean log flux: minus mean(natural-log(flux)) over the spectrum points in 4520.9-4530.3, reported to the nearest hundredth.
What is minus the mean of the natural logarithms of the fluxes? -1.86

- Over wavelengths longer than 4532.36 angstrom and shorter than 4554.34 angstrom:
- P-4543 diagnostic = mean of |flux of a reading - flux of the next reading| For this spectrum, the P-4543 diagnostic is 0.12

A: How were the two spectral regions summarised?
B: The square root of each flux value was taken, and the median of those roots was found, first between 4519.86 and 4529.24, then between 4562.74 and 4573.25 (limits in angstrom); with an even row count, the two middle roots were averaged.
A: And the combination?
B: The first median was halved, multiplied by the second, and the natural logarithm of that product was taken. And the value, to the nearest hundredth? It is 1.21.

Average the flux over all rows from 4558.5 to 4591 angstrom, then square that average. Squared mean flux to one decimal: 43.9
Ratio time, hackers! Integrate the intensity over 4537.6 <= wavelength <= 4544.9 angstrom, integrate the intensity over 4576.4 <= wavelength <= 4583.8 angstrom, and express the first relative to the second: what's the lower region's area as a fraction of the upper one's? 1.1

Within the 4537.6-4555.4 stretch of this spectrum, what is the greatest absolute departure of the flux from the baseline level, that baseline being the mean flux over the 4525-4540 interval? 1.14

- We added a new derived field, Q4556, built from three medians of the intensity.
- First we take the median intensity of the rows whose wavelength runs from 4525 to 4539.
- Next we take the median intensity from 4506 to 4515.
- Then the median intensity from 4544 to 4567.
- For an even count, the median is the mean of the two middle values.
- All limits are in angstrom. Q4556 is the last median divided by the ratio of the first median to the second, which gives 8.0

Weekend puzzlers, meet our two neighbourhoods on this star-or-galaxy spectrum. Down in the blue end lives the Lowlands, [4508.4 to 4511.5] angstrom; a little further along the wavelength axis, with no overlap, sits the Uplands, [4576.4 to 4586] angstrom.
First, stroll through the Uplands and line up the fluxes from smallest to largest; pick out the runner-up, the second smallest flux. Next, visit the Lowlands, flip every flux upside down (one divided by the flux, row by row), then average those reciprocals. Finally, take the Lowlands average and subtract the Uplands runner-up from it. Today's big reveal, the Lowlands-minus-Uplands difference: -5.62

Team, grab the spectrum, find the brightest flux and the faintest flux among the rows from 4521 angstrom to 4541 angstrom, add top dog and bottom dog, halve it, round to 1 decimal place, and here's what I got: 6.1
